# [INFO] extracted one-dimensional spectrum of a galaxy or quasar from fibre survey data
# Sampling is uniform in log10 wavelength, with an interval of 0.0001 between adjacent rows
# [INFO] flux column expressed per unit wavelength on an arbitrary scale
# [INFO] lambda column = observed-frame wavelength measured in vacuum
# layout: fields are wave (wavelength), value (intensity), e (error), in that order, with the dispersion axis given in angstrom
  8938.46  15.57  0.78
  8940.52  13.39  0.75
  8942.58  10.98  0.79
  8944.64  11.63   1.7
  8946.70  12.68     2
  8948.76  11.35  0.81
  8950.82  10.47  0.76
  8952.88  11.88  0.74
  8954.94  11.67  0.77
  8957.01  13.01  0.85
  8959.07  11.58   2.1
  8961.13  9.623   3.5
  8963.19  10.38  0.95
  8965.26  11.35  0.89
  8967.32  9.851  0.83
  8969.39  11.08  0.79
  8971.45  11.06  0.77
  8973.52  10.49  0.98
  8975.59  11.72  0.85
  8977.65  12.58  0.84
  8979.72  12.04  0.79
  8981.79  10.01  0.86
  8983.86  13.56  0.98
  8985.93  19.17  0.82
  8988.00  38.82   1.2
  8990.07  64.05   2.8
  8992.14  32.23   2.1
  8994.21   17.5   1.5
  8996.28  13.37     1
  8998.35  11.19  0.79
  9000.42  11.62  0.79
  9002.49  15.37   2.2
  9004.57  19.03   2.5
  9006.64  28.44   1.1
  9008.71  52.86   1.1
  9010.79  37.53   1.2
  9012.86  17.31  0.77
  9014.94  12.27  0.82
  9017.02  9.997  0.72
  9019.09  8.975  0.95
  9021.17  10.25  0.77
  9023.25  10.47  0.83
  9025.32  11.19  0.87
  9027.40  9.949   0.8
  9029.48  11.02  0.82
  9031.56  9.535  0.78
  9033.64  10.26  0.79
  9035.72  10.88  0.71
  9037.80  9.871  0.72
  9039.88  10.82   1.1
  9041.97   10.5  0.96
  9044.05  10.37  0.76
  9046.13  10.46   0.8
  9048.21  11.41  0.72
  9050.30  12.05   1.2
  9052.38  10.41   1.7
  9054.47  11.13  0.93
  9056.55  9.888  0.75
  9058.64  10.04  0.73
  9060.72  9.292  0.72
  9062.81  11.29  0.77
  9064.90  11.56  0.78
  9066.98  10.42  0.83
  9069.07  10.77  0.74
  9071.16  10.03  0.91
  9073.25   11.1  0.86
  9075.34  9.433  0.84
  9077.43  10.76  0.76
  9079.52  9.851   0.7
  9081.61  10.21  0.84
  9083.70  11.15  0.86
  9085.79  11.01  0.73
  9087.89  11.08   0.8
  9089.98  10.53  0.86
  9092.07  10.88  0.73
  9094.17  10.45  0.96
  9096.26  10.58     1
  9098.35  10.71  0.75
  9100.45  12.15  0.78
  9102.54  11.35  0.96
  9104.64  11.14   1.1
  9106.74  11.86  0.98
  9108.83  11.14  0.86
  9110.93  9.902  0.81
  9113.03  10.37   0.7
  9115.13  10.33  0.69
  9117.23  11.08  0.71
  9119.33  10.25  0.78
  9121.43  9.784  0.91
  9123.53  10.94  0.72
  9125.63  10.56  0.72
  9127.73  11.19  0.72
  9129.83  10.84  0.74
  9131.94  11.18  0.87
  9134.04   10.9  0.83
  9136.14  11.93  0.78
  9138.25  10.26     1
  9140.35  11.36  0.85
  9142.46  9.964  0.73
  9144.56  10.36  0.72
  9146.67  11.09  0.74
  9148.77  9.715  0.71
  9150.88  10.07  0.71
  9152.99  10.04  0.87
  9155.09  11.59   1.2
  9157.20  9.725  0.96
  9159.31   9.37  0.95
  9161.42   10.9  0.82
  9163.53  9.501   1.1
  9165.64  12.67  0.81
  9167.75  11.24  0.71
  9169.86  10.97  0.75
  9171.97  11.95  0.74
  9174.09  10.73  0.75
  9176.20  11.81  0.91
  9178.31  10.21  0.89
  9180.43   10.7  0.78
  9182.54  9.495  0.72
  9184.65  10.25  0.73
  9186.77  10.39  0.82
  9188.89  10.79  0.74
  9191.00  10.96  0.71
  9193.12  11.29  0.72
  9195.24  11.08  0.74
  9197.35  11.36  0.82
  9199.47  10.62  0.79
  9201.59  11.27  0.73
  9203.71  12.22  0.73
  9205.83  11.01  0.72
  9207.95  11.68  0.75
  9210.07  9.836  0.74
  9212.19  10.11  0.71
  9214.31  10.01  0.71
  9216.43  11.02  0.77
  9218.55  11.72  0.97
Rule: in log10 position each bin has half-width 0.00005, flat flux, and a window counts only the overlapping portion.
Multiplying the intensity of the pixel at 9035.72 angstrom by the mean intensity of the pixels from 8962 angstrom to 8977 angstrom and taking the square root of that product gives 10.9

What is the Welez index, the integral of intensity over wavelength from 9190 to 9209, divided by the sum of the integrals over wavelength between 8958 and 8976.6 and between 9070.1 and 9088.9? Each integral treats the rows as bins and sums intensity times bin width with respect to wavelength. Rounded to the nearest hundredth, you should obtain 0.54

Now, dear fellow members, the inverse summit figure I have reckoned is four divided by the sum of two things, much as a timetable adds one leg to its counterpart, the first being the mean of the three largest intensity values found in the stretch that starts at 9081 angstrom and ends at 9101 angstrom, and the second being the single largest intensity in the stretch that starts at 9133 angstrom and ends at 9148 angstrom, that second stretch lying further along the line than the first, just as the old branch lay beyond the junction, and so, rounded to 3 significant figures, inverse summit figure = 0.171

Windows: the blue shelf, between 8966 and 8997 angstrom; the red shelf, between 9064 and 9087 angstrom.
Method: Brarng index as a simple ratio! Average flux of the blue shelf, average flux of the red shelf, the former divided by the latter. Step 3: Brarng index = 1.8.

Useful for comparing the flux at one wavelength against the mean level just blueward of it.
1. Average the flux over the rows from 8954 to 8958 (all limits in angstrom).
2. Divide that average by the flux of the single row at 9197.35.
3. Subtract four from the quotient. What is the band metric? -2.9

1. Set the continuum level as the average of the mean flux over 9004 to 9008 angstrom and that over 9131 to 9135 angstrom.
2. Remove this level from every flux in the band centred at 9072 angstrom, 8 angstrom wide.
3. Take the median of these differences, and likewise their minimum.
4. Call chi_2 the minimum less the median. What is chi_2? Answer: -1.0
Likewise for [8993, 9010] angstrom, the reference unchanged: -5.2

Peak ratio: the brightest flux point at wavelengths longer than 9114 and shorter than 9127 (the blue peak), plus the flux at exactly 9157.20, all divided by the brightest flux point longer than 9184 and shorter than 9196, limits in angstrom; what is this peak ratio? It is 1.84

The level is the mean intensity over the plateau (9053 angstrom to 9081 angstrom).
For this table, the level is 10.4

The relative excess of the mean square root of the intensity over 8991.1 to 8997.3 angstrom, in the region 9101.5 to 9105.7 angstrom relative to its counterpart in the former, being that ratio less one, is -0.26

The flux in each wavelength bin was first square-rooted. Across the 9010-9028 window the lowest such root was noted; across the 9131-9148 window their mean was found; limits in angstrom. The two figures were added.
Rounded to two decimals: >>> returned 6.29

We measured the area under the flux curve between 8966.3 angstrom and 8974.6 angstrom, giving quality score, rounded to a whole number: 88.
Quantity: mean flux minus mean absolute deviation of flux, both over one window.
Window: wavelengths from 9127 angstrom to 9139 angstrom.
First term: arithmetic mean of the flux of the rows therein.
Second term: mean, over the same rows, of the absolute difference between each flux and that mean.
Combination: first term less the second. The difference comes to 10.7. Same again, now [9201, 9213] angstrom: 10.3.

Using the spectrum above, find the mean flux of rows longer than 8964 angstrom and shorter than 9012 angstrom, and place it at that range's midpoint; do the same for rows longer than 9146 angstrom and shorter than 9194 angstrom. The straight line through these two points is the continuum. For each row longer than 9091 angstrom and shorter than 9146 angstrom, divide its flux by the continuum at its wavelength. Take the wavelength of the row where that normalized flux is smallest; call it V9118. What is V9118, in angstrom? 9094.17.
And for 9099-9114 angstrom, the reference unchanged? 9110.93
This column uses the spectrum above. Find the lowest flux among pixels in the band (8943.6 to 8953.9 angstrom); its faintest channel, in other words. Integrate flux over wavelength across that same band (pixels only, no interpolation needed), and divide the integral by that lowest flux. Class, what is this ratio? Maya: 11.4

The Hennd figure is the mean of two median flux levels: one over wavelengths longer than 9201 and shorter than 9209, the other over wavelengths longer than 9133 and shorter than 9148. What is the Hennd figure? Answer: 11.2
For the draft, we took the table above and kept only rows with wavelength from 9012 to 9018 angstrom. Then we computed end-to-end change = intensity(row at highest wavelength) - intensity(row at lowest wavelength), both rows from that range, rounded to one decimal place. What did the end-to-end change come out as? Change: -7.3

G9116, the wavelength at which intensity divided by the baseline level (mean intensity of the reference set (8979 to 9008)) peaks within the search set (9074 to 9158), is 9100.45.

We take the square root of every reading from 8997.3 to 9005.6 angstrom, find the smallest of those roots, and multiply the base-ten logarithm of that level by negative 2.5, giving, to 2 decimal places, -1.31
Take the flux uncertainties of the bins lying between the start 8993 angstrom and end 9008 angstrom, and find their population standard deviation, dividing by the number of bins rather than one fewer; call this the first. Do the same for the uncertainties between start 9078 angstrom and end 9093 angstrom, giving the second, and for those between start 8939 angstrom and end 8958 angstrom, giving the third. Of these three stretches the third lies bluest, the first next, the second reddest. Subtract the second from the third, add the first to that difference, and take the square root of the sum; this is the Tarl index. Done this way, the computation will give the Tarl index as 1.0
